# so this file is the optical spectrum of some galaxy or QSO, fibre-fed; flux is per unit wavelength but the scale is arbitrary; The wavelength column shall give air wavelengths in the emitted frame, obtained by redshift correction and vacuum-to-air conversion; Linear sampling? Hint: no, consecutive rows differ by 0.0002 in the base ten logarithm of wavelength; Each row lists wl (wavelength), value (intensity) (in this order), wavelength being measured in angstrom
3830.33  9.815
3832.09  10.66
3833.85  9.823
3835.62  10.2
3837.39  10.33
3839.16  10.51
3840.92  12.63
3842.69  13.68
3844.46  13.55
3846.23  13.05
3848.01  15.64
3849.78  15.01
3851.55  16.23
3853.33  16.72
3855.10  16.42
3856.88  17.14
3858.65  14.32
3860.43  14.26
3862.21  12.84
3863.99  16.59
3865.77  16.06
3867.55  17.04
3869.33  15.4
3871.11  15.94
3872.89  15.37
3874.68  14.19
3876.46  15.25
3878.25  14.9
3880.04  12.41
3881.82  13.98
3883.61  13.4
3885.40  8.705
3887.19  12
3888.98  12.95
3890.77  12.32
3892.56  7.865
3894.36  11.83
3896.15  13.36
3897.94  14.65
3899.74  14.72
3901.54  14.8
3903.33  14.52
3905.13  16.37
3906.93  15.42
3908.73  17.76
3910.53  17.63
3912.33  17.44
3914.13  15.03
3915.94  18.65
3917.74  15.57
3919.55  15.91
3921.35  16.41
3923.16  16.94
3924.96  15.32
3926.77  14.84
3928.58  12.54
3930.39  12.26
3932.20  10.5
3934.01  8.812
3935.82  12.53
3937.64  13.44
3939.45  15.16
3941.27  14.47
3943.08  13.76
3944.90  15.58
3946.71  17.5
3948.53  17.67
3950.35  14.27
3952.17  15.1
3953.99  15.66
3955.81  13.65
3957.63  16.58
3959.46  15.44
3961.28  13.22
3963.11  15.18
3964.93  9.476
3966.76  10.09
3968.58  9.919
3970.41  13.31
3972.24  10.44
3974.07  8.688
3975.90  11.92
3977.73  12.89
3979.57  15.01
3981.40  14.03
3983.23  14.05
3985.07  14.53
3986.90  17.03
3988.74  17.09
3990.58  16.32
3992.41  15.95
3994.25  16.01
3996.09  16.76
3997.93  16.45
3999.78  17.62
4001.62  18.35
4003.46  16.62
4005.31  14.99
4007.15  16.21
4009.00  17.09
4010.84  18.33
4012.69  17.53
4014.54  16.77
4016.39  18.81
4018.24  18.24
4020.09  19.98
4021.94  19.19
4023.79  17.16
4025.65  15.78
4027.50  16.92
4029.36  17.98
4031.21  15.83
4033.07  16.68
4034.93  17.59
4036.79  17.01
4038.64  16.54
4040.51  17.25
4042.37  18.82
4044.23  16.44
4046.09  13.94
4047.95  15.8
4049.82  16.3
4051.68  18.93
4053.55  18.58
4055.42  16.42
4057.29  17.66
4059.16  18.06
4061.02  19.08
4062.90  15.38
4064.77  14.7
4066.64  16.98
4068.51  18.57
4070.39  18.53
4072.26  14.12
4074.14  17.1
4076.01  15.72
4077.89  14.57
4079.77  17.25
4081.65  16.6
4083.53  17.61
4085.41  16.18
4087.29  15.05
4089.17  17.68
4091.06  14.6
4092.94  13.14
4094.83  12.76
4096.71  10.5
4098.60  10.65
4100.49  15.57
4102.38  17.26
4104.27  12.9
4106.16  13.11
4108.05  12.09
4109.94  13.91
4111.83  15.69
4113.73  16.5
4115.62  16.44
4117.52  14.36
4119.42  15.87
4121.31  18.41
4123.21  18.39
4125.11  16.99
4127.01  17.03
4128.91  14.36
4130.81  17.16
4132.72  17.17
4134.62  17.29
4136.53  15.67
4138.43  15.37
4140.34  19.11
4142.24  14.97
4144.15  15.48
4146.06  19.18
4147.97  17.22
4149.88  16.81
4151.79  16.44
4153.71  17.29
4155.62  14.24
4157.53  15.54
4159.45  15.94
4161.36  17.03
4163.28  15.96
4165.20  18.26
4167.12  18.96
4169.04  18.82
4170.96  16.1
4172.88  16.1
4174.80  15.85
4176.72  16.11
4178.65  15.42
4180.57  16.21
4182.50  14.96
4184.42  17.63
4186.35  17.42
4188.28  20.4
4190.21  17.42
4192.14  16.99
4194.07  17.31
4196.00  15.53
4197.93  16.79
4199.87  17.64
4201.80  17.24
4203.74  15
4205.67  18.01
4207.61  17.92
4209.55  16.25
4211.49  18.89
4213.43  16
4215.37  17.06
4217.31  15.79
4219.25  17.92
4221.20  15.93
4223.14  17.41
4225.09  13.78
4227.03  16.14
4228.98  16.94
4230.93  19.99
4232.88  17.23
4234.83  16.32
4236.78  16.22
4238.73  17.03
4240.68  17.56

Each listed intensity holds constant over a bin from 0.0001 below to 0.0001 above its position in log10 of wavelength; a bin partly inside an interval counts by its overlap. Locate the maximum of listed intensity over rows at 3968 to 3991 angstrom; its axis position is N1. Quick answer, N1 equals 3988.74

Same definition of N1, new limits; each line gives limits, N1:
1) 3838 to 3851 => 3848.01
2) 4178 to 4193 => 4188.28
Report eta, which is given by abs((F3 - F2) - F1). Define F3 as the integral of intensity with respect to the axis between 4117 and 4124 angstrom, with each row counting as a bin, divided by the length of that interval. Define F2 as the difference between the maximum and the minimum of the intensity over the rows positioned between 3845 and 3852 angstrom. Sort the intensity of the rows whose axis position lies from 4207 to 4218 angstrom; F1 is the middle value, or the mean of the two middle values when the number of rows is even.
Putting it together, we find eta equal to 3.0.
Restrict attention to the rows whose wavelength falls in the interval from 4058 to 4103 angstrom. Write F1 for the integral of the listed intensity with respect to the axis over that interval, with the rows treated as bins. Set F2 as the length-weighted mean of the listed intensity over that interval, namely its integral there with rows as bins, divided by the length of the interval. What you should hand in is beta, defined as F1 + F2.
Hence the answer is 724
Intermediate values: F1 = 708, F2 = 15.7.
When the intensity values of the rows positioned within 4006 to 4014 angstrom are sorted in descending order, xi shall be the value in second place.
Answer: 17.53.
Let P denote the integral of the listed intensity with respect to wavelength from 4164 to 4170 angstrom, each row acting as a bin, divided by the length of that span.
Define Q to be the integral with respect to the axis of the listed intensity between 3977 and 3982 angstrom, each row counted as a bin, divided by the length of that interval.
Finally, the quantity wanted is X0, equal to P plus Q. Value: 32.6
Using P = 18.6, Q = 14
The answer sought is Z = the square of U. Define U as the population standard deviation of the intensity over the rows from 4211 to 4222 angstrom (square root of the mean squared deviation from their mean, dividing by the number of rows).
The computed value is 1.3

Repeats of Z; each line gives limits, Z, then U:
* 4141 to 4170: 2.1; 1.46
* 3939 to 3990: 5.9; 2.42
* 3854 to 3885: 1.9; 1.38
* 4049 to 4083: 2.3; 1.52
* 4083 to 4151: 4.7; 2.16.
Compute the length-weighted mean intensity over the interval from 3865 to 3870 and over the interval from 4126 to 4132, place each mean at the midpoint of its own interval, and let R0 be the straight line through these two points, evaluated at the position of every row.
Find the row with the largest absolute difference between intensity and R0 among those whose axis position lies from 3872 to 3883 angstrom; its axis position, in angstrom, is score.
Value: 3880.04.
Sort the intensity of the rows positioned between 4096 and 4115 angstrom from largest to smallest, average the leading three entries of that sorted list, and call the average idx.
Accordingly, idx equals 16.5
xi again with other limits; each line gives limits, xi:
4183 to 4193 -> 17.63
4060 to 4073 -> 18.57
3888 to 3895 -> 12.32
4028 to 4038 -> 17.59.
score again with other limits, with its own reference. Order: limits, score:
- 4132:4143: 4140.34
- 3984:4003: 4001.62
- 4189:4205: 4199.87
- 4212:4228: 4225.09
